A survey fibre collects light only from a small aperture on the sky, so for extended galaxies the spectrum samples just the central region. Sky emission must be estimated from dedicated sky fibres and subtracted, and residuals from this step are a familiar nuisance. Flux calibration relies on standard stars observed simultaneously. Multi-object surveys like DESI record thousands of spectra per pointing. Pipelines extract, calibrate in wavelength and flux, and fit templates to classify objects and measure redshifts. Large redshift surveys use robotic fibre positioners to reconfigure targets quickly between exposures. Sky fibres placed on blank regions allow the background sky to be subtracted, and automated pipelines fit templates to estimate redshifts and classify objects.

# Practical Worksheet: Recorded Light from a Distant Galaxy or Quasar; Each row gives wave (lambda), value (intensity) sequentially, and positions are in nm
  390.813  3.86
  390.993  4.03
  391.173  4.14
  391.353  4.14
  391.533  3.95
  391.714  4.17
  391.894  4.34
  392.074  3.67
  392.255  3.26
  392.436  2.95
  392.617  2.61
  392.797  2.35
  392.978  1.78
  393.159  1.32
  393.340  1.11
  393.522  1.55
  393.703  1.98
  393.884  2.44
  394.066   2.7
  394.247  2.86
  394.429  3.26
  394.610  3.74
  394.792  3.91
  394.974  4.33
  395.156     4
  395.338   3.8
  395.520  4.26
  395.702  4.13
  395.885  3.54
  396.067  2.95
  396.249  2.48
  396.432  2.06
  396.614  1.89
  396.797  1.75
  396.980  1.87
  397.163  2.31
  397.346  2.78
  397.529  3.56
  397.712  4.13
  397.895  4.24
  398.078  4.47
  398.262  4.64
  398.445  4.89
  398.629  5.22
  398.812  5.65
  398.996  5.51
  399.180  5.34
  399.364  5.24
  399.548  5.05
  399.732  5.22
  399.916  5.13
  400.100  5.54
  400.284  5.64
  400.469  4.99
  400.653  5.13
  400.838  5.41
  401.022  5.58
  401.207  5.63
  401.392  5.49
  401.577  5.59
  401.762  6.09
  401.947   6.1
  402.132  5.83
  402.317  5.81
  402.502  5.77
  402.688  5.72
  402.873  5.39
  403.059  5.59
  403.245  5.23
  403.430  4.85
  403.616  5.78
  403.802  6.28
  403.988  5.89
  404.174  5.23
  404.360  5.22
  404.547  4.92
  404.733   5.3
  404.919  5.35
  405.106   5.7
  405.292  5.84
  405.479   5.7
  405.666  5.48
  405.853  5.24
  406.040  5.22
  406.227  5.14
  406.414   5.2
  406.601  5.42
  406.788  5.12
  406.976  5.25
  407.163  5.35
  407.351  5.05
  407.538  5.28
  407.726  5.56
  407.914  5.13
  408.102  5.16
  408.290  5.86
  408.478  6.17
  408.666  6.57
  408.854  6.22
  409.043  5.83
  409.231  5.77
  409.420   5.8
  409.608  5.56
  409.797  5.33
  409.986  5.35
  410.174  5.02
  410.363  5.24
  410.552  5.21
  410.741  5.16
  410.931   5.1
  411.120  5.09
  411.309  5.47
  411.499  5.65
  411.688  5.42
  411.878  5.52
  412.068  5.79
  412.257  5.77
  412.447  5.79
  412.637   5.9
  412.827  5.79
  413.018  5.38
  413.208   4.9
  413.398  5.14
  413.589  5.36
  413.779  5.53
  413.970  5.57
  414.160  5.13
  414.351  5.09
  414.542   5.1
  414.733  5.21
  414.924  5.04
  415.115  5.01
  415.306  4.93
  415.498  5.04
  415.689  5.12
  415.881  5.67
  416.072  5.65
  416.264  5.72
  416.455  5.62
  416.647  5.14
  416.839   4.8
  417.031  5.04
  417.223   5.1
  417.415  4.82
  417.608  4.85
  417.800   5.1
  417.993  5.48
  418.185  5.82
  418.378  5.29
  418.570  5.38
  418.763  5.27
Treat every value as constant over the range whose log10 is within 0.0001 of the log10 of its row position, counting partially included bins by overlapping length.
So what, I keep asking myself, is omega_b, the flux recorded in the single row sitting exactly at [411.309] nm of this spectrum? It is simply 5.47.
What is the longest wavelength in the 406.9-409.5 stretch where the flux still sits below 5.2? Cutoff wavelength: 408.102 nm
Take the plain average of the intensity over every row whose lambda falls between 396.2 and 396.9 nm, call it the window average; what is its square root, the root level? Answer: 1.4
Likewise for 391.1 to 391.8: 2.0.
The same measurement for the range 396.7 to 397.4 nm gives 1.5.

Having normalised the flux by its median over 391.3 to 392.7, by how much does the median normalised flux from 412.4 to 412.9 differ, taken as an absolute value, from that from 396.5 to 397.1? 1.0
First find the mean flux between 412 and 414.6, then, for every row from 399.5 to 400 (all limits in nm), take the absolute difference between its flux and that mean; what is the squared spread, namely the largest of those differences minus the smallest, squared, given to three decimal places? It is 0.029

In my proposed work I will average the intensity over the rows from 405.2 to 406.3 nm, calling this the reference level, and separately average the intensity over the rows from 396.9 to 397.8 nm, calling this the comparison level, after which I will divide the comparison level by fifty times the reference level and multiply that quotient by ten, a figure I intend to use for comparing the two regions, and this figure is 0.108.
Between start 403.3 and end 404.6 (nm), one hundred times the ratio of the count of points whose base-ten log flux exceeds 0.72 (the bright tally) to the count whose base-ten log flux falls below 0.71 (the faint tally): 150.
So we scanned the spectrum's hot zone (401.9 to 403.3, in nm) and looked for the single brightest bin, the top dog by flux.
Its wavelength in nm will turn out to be 401.947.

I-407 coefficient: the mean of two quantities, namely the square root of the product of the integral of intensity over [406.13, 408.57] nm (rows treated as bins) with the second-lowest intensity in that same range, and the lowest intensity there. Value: 6.6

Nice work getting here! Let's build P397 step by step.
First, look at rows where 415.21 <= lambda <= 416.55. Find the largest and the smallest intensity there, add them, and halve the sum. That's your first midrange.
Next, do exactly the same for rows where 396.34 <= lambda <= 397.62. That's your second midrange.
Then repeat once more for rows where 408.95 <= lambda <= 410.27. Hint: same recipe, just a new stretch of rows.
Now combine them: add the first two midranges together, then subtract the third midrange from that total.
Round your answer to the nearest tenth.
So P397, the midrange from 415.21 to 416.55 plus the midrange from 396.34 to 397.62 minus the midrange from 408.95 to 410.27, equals 2.6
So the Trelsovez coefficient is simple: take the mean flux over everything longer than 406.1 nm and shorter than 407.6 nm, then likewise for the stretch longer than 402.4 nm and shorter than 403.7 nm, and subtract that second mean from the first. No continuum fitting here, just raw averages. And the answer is -0.25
